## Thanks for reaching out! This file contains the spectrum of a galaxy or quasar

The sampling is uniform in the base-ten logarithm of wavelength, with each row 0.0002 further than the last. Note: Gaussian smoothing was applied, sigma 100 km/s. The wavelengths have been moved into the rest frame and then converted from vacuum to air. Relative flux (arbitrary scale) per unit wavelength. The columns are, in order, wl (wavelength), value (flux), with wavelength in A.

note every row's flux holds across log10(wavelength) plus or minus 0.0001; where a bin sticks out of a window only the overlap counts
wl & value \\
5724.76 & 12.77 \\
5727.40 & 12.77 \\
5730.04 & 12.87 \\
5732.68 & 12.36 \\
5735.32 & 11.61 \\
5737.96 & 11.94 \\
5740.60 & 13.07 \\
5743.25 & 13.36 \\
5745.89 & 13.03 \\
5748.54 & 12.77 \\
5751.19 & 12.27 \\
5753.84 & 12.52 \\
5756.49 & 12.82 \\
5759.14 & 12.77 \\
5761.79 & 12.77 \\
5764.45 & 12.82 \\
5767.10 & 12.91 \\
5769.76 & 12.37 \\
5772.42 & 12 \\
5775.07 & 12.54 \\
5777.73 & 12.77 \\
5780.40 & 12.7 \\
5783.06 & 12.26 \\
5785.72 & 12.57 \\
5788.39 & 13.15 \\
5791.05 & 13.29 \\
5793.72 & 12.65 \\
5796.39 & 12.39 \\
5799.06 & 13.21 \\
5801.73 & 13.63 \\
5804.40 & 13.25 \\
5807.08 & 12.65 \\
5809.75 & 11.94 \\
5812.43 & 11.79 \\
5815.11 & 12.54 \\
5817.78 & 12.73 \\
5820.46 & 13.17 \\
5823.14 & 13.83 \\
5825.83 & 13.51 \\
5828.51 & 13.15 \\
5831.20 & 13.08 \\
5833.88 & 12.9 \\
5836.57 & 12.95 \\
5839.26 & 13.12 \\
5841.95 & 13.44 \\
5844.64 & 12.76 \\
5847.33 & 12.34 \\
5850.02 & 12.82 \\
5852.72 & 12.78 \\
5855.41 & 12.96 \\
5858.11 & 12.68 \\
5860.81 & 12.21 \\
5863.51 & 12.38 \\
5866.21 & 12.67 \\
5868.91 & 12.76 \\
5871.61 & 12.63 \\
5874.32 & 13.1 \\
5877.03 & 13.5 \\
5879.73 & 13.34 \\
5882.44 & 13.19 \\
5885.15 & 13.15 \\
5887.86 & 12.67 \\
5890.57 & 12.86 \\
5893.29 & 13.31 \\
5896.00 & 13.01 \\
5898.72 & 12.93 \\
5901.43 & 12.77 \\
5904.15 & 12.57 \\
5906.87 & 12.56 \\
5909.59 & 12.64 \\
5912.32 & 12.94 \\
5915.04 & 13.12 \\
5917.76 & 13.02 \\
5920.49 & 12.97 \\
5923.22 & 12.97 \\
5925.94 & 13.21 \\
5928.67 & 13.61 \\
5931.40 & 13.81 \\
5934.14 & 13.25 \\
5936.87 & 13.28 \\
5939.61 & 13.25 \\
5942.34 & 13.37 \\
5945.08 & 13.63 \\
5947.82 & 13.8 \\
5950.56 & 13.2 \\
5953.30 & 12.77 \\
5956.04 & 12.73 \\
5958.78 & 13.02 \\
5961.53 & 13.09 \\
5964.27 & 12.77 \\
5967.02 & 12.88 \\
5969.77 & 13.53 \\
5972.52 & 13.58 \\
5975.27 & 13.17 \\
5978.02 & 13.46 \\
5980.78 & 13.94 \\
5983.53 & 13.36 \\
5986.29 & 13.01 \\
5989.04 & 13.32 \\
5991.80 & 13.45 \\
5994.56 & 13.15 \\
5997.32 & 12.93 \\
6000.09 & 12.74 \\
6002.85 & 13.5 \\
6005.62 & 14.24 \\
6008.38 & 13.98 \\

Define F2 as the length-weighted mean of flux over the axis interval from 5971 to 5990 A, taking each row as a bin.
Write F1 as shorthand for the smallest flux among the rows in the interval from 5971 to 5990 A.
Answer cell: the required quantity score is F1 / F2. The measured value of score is 0.970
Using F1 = 13.01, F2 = 13.4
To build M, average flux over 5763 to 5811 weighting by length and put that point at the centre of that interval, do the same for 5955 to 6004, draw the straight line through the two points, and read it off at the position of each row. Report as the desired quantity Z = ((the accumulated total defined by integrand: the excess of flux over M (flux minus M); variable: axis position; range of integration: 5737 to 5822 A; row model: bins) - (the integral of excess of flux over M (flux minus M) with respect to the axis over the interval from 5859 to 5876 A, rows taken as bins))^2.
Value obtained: 26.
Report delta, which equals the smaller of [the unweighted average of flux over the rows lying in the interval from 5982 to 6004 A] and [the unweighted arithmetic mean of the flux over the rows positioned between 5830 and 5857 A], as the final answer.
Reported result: 12.9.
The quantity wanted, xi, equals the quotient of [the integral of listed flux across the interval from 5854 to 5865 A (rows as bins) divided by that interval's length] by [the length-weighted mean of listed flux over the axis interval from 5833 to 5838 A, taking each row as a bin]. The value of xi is 0.97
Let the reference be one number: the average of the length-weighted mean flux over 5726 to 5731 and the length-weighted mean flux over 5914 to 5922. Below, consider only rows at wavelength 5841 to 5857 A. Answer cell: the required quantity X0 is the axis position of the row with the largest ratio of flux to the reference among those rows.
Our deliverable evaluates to 5841.95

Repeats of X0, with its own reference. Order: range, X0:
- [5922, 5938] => 5931.40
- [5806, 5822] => 5820.46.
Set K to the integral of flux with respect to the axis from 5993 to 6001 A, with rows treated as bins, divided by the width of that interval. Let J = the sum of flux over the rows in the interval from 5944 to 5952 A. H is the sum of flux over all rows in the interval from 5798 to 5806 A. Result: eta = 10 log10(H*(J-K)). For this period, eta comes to 30.5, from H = 40.1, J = 41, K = 13.0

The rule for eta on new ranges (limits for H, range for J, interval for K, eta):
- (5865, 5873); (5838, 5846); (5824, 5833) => 30.0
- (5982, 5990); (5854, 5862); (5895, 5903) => 30.0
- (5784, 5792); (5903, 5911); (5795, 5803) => 29.8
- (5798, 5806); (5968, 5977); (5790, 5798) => 30.4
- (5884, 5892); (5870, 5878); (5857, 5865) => 30.2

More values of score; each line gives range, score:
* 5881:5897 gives 0.972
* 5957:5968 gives 0.987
